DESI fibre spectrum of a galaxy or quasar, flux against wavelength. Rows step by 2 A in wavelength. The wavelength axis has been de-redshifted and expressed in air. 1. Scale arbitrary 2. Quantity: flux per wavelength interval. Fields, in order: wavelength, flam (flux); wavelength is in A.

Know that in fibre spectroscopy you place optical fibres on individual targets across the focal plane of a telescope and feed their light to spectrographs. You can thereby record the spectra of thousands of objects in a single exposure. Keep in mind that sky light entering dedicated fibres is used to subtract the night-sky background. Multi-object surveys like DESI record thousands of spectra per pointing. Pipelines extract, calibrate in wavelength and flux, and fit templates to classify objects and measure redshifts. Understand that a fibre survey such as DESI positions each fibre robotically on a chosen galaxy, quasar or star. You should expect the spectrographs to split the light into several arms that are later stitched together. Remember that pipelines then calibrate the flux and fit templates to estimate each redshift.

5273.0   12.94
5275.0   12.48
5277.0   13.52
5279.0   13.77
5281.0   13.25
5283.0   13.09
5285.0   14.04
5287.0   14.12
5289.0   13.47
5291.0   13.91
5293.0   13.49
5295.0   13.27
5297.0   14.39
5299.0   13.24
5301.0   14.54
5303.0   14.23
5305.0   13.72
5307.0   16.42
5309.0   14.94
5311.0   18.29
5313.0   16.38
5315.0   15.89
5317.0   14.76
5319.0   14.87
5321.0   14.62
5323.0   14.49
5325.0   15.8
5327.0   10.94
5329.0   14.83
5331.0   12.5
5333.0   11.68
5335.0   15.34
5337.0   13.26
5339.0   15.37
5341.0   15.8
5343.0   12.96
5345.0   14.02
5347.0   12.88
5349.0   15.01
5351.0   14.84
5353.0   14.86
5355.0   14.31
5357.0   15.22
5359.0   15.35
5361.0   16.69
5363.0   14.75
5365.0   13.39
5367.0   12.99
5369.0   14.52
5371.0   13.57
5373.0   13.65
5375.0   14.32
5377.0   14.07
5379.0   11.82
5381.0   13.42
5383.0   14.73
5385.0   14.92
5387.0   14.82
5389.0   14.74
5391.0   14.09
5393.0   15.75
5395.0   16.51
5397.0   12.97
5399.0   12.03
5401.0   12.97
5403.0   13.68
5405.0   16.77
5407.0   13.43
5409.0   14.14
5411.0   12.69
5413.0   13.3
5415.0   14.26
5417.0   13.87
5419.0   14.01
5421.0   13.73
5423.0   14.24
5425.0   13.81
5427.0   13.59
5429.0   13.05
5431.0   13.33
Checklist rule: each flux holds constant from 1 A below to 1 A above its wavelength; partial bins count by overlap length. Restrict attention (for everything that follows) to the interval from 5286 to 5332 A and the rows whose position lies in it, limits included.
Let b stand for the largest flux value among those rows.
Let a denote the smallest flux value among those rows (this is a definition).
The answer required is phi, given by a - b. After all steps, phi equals -7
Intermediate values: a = 10.94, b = 18.29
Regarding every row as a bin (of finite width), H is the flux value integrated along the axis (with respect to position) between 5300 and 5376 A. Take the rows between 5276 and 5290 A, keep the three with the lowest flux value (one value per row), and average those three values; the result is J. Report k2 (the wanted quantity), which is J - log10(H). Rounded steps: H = 1104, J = 13.3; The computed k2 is 10.2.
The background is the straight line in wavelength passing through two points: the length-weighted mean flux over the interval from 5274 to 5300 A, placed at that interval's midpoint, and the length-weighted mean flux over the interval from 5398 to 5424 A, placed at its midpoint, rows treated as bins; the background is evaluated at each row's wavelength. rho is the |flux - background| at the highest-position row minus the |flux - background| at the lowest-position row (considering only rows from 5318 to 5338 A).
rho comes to -0.9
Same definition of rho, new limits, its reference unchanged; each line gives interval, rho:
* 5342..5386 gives 0.5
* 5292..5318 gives 1.1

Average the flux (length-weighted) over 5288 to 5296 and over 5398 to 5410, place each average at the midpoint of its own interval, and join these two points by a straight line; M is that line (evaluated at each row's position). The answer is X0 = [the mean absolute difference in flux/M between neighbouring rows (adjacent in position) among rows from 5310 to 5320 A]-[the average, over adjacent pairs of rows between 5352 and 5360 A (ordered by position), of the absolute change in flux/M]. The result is 0.03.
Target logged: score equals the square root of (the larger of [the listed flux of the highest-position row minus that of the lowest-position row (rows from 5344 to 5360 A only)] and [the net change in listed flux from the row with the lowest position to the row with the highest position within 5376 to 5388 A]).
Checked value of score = 1.15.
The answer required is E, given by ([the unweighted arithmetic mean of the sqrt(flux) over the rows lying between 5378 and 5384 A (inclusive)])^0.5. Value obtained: 1.91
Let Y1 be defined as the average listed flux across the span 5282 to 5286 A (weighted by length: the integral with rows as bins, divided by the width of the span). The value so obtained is 13.6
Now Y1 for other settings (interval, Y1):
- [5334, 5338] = 14.3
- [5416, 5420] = 13.9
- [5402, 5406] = 15.2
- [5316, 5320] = 14.8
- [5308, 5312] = 16.6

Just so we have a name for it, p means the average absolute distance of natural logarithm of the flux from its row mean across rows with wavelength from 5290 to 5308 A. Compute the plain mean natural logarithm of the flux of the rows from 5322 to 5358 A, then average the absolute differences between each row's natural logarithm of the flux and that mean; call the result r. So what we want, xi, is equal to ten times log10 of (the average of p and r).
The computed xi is -11.8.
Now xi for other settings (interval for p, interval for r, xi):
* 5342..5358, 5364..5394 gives -12.8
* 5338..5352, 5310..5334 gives -10.6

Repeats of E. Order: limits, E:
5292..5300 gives 1.92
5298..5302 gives 1.93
